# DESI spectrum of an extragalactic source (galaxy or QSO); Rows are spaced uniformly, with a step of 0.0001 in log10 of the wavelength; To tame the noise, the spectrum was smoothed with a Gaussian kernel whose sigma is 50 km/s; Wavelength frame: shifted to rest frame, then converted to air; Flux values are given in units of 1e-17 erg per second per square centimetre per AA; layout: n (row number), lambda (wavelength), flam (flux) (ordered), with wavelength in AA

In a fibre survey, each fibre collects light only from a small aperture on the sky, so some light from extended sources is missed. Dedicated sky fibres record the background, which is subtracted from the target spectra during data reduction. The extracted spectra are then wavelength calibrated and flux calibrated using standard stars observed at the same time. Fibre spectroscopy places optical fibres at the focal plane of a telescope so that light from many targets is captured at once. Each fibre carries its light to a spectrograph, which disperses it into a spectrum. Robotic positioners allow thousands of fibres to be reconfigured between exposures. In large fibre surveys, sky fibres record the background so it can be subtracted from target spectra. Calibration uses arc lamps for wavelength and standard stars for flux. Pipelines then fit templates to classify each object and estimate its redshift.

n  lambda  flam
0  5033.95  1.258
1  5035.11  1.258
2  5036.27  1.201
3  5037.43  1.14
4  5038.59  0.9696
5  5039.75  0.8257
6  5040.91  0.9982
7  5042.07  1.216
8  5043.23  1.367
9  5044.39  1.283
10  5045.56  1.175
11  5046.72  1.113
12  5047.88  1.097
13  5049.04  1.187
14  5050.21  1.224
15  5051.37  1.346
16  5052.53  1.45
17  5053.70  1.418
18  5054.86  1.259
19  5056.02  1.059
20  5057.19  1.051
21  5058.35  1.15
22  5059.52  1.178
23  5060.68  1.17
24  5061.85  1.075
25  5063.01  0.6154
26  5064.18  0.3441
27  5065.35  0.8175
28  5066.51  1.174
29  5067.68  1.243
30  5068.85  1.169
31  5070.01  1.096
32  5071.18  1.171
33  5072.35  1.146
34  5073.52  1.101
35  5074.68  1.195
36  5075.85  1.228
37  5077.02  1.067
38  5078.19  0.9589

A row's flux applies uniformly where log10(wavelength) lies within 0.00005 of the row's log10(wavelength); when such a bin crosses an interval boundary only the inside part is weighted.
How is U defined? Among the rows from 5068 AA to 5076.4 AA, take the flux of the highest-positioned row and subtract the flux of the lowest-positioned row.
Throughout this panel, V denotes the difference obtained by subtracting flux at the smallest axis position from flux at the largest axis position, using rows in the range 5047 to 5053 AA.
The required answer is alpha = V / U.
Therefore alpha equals 6.0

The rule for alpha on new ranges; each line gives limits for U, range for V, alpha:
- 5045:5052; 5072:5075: 0.3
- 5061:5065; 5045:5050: 0.0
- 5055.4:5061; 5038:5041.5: 0.3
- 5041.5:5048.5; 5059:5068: -0.5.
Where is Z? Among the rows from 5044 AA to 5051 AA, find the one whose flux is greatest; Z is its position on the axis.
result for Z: 5044.39 AA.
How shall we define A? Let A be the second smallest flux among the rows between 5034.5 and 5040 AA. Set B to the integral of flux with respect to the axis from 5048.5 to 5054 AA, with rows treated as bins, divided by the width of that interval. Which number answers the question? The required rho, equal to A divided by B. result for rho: 0.7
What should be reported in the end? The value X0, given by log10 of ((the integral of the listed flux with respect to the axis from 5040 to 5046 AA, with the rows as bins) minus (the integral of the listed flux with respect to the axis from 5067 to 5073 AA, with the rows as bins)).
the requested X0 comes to -0.85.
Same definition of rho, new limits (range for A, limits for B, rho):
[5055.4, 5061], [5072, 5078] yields 0.9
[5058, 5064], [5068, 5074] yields 0.9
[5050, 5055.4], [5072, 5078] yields 1.1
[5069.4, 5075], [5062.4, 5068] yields 1.3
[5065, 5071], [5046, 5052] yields 0.9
